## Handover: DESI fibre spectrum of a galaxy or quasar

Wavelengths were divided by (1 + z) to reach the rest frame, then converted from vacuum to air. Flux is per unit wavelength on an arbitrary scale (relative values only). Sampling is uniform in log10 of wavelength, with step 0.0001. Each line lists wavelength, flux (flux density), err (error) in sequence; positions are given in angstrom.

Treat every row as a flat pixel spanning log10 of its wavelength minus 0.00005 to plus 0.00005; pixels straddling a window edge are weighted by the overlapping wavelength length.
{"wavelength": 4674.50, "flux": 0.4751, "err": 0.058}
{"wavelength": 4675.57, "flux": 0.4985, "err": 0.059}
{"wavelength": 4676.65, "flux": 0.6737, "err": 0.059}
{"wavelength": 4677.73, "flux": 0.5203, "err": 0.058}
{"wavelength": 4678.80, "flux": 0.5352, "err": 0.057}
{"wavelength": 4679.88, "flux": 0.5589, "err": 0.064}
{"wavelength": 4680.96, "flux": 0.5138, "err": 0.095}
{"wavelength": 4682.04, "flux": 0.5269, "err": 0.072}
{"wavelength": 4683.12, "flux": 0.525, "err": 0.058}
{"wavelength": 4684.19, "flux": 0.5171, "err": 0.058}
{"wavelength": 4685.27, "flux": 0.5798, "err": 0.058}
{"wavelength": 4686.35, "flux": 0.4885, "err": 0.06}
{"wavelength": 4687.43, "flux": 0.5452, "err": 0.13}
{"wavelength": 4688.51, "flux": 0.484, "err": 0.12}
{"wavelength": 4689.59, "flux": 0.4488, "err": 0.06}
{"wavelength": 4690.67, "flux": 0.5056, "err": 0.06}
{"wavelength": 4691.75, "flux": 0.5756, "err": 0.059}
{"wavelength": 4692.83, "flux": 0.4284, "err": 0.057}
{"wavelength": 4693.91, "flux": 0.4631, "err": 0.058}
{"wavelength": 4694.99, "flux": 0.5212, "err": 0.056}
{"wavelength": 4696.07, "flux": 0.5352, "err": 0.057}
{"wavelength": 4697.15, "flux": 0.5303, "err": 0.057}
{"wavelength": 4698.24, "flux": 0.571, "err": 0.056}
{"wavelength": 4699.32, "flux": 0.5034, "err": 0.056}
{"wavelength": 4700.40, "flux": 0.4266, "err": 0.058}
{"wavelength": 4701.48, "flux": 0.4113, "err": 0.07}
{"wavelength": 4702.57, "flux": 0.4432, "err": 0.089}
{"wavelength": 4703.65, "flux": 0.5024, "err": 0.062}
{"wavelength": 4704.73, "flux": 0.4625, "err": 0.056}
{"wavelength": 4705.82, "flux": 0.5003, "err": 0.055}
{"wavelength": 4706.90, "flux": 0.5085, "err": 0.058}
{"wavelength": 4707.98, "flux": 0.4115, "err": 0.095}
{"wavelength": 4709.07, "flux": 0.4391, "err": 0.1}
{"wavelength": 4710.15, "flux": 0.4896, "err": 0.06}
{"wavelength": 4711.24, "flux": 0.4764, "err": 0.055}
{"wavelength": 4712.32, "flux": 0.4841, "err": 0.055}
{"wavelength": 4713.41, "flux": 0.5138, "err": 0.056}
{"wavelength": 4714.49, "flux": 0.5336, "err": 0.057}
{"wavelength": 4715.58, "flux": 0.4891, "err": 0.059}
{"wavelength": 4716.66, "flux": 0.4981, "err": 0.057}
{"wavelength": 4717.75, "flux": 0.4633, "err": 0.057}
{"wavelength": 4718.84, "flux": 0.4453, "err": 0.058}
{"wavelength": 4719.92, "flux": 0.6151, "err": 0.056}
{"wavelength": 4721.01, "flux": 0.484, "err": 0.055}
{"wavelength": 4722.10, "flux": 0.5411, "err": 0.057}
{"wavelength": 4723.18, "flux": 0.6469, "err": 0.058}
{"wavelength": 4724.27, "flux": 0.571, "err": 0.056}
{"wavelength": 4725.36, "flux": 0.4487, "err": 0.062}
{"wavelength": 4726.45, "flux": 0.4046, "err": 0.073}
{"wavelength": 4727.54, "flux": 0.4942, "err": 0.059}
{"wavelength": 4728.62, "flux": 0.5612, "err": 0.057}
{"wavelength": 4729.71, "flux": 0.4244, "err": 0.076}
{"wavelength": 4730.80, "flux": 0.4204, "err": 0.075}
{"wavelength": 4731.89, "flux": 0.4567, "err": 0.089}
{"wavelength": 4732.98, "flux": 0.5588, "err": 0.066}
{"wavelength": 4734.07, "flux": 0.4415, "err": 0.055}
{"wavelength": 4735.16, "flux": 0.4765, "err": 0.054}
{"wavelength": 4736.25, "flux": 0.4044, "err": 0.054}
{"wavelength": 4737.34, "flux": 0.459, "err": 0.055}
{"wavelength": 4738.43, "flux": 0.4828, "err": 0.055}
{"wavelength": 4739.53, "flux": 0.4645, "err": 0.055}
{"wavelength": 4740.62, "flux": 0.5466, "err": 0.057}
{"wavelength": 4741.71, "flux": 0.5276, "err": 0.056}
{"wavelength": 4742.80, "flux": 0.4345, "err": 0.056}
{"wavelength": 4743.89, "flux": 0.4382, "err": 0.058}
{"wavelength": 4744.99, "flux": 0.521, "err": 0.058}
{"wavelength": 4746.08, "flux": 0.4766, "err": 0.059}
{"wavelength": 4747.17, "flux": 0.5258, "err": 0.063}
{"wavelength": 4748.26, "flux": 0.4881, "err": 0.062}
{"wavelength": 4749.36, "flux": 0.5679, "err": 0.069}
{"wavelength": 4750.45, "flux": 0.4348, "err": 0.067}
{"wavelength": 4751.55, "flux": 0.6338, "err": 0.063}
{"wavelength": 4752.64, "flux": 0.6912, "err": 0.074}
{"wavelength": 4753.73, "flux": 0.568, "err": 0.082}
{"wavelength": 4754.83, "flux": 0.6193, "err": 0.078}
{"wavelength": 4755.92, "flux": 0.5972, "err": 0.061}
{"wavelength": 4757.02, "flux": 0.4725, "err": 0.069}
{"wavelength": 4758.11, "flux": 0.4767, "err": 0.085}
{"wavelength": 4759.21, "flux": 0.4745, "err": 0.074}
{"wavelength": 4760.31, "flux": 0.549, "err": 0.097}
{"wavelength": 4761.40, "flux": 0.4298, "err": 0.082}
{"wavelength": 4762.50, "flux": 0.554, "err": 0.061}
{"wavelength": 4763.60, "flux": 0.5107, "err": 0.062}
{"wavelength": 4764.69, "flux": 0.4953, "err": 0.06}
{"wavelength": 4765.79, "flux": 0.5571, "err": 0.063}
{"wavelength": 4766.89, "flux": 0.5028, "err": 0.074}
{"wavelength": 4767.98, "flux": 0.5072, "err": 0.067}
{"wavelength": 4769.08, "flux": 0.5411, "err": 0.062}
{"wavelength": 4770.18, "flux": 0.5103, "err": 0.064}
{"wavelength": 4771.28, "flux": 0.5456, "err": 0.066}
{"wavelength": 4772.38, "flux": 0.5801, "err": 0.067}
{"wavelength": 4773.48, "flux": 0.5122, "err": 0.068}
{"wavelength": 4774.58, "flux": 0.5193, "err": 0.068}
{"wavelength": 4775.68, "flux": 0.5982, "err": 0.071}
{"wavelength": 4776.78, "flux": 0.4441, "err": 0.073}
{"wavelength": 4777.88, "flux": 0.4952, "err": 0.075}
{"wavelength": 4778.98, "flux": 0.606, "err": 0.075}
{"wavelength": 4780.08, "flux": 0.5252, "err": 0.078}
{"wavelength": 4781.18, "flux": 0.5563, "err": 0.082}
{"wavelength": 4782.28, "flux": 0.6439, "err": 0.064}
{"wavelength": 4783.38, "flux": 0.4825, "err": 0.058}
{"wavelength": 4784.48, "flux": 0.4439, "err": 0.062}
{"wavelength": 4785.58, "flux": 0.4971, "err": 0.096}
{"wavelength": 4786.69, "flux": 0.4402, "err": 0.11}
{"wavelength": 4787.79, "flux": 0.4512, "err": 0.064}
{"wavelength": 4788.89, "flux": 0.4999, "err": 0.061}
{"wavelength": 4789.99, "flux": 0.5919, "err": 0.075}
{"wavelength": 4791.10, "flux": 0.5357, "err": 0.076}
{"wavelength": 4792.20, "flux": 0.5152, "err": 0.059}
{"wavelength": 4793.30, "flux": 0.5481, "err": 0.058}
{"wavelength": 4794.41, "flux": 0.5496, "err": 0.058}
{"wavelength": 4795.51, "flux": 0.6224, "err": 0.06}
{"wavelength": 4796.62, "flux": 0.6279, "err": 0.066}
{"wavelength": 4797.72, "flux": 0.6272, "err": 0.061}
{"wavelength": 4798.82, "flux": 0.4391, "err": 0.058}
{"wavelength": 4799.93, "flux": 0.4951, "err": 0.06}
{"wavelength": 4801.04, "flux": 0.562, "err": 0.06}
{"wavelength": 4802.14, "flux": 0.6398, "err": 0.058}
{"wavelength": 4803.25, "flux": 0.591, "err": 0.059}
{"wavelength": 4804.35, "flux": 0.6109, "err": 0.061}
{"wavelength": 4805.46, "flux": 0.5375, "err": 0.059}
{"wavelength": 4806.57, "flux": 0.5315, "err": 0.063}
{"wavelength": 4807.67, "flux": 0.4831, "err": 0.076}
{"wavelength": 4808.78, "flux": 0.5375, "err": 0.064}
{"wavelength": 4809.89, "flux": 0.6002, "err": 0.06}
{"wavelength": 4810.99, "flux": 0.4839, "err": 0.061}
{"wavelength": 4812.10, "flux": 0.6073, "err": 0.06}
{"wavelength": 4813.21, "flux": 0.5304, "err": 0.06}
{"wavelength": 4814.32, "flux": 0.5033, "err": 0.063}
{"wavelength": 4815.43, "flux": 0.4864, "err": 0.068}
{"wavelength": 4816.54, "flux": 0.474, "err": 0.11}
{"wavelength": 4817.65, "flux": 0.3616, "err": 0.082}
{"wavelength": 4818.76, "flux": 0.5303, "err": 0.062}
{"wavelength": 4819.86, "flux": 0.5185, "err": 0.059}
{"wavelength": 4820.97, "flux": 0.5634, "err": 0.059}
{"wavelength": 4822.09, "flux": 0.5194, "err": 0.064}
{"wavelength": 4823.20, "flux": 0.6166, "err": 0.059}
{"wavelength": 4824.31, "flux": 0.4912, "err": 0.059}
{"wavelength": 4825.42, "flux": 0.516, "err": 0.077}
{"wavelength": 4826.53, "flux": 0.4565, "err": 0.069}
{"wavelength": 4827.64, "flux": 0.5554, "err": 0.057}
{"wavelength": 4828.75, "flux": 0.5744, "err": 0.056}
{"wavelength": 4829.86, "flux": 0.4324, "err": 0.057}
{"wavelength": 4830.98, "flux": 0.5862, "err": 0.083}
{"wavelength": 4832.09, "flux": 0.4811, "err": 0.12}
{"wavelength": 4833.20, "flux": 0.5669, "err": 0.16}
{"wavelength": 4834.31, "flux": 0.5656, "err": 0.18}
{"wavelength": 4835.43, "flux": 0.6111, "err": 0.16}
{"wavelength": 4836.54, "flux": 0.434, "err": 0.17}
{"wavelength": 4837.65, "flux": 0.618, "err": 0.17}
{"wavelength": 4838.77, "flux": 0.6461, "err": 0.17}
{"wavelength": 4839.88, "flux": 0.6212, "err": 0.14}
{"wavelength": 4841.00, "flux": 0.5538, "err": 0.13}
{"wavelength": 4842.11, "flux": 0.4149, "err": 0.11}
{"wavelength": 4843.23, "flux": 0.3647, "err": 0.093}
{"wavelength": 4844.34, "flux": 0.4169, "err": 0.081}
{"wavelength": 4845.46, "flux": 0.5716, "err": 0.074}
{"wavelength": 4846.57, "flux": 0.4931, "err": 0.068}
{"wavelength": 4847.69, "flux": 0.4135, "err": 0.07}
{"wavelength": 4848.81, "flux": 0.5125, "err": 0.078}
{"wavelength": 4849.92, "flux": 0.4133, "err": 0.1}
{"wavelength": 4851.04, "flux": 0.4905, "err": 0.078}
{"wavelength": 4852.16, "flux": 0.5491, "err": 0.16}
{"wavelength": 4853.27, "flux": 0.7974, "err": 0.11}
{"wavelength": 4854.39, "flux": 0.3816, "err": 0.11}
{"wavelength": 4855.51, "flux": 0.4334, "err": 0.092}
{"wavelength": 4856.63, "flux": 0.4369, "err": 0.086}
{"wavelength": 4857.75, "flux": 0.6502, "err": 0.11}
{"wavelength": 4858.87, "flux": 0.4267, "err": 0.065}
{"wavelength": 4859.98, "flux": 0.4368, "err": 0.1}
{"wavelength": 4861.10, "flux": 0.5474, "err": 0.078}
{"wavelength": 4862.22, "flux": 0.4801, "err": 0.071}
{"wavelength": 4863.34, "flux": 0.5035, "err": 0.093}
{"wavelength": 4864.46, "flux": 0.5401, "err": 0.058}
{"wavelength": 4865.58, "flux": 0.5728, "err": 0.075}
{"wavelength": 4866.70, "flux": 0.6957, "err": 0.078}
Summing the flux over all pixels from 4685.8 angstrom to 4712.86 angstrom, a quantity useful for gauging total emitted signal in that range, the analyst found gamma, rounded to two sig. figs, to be 12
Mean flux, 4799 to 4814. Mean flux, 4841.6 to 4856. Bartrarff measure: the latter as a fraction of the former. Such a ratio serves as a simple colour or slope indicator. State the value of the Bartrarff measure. 0.87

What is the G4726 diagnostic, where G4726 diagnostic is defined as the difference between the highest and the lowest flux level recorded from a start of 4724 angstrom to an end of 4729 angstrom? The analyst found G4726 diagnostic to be 0.166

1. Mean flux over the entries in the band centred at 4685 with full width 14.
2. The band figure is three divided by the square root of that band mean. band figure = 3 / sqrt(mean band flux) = 4.15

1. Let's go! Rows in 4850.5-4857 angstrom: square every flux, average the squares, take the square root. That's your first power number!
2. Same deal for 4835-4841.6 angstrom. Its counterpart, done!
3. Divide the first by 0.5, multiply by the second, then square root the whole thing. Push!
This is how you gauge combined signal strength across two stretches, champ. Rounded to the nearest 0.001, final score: 0.789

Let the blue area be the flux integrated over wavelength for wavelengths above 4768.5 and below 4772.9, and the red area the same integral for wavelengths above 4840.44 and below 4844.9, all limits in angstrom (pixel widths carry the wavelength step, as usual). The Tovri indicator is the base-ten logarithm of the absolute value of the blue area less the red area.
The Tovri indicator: -0.36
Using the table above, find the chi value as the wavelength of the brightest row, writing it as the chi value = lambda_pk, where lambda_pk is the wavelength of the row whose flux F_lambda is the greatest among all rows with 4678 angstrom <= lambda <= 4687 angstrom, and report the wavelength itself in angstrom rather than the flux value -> 4685.27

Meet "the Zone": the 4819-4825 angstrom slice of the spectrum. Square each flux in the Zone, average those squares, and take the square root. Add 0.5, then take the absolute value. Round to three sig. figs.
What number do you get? 1.04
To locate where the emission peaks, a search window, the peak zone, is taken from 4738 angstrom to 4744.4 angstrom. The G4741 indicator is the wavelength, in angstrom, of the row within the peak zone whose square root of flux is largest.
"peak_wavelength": 4740.62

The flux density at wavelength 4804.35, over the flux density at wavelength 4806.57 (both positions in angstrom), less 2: -0.85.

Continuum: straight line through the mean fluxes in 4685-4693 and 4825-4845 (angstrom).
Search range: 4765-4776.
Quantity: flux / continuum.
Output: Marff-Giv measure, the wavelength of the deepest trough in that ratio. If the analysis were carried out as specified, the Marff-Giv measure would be 4766.89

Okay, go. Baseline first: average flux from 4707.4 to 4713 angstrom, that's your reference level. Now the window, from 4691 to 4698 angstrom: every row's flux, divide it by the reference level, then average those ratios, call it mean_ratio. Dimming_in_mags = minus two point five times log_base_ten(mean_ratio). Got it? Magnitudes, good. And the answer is -0.11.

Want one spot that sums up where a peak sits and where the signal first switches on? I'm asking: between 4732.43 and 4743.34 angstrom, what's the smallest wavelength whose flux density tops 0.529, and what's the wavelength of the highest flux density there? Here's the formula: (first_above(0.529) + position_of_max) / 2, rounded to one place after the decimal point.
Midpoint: 4733.0 angstrom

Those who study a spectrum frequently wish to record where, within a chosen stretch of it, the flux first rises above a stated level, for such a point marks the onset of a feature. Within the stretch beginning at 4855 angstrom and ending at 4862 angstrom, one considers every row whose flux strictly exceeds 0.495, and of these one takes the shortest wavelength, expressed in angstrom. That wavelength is 4857.75 angstrom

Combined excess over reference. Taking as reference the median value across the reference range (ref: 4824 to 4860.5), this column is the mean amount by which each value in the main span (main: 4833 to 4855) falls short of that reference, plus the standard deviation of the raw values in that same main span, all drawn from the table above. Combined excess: 0.08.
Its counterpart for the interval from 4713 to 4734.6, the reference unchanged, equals 0.06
